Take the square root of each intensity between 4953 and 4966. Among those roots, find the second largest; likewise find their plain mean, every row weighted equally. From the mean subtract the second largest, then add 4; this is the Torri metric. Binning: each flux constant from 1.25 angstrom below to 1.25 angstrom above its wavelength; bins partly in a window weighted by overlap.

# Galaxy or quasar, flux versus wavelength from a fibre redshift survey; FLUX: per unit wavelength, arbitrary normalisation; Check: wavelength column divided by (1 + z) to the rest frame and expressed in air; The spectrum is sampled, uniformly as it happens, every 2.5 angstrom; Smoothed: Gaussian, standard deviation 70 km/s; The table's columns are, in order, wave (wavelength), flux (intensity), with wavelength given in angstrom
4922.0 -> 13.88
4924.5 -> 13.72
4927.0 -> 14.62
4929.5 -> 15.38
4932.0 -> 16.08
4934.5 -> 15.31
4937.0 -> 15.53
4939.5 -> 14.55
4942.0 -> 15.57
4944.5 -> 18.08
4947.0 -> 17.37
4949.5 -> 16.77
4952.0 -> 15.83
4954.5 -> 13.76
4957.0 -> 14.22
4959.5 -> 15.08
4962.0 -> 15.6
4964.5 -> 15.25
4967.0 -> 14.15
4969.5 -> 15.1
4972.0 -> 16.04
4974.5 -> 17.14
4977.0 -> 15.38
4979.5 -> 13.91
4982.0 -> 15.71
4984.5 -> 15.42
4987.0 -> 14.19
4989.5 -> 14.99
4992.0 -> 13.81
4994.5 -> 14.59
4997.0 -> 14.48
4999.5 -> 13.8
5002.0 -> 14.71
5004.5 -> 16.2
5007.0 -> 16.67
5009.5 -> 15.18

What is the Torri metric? 3.94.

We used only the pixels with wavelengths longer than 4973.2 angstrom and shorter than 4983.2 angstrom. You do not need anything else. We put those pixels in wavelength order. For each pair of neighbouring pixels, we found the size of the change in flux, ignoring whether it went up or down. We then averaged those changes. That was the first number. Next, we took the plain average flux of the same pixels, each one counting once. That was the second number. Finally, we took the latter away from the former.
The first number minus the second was -13.9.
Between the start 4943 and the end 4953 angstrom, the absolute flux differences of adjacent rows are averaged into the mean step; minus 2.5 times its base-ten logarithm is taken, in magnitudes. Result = 0.3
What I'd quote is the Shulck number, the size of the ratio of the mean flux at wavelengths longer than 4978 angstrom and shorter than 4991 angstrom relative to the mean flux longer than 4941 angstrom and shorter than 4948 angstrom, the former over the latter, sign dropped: 0.87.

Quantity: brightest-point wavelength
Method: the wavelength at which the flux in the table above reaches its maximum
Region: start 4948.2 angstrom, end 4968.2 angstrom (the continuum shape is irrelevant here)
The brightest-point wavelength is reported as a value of 4949.5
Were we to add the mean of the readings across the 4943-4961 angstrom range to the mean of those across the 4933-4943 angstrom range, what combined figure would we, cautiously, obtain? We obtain 31.1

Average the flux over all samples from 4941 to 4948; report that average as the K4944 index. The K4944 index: 17.0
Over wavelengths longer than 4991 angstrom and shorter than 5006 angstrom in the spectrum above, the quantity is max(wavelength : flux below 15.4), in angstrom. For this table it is 5002.0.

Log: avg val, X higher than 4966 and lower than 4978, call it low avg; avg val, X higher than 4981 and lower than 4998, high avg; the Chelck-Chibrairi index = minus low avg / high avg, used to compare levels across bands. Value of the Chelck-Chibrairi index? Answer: -1.06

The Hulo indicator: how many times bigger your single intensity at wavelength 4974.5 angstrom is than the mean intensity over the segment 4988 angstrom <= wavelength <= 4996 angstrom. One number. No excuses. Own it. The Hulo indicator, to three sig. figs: 1.19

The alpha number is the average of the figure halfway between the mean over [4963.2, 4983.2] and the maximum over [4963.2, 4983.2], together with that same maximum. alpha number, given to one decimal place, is 16.7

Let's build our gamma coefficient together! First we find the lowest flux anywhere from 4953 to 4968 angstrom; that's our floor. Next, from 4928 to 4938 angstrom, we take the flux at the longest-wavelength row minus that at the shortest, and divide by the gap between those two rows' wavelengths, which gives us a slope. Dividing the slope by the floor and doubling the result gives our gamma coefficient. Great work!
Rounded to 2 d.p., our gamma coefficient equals 0.00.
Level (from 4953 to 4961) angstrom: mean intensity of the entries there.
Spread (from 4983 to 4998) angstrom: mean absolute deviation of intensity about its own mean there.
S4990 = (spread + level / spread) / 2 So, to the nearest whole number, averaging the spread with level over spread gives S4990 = 17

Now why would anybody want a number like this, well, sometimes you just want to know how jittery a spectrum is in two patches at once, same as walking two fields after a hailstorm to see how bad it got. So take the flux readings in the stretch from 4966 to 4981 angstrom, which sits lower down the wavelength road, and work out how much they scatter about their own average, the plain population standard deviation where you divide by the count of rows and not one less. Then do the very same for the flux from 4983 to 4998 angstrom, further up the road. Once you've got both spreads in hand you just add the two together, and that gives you 1.6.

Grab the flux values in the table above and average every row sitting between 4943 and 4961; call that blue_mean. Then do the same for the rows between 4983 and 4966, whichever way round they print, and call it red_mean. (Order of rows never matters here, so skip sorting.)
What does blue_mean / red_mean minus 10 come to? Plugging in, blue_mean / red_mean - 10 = -8.97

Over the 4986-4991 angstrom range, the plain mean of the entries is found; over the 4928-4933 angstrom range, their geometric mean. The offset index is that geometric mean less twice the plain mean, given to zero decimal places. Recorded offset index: -13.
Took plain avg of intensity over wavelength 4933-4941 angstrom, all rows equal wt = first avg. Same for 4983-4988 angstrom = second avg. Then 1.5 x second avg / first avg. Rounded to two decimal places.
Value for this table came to 1.47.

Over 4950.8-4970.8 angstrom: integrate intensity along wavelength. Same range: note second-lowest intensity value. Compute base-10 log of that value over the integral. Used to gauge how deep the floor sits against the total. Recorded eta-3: -1.32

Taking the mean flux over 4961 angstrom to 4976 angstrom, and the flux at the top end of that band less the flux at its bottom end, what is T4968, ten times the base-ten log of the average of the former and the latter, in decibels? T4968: 9.32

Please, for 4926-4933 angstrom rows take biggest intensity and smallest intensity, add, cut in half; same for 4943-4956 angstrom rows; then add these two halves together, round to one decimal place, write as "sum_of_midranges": 31.3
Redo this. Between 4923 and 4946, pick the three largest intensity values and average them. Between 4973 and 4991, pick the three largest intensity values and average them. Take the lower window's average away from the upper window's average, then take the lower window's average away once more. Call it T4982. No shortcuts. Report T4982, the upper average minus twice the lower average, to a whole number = -17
